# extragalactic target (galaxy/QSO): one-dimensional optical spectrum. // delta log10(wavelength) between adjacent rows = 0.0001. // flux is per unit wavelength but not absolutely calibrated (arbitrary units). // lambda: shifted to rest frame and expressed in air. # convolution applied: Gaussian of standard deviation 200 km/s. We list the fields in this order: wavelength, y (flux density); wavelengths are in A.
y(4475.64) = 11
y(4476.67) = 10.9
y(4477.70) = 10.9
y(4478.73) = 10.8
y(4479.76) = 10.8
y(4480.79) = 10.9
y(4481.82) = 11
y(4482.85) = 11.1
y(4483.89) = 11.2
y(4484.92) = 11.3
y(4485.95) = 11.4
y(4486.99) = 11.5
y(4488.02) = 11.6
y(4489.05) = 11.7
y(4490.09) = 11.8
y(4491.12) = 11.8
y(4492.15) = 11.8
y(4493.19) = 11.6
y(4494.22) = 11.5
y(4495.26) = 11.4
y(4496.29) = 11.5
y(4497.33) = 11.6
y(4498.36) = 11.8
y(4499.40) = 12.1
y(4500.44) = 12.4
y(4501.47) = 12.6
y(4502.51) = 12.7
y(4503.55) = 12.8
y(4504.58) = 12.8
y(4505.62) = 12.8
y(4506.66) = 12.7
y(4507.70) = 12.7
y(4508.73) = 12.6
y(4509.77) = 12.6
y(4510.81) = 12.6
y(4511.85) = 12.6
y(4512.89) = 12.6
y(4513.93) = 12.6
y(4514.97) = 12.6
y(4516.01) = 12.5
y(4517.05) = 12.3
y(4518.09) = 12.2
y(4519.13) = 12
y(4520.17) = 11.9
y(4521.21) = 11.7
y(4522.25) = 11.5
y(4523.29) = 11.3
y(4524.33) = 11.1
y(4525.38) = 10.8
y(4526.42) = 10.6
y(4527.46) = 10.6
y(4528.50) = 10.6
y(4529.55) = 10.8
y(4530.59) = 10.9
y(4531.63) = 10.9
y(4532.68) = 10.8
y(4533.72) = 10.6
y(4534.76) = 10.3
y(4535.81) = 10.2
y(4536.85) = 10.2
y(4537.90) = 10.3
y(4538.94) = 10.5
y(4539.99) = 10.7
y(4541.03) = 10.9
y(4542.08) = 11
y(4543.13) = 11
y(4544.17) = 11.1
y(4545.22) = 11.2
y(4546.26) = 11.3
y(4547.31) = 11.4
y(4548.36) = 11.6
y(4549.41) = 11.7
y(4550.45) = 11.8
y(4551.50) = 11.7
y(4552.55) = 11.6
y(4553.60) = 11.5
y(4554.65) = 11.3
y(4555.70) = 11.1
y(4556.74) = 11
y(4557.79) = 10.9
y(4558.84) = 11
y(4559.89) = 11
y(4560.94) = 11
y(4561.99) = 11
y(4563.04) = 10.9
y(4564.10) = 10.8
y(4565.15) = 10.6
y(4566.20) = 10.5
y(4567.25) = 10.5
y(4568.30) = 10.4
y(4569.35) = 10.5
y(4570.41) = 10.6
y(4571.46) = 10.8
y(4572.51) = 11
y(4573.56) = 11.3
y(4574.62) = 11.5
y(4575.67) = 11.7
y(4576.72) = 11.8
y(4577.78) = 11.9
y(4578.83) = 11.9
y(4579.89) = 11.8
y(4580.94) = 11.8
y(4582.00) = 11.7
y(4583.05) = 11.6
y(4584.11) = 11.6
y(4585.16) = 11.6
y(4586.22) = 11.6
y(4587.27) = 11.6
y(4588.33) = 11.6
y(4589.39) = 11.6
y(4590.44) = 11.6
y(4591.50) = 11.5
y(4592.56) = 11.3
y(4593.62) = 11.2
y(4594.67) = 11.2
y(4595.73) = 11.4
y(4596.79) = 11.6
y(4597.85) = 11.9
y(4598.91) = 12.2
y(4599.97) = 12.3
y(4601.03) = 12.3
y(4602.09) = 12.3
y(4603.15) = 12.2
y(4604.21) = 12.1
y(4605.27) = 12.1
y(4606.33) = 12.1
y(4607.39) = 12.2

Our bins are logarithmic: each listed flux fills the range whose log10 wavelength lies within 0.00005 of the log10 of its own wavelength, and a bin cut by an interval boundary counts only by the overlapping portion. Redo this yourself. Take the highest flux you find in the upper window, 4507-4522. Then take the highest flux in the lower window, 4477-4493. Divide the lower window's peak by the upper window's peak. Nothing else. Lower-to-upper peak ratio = 0.93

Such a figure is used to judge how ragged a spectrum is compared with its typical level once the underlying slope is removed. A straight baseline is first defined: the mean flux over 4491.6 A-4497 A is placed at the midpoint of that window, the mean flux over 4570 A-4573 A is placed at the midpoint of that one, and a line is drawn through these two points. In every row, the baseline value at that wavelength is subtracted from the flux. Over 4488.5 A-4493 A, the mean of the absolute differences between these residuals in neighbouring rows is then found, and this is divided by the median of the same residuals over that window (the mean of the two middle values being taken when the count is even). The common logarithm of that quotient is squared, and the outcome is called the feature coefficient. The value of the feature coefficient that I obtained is 0.45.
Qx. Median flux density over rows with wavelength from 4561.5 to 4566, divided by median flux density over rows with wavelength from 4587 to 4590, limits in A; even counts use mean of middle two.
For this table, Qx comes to 0.94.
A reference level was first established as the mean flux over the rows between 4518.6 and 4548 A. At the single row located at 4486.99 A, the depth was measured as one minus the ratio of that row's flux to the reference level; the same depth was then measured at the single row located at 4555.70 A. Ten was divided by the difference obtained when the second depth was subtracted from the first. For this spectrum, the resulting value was -273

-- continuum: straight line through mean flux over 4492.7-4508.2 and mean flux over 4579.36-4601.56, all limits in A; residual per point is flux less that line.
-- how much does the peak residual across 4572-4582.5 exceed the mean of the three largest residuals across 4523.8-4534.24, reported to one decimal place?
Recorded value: 1.2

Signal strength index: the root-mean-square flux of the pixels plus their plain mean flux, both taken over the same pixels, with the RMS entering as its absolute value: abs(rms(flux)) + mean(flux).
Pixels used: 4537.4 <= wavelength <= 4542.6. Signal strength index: 21.4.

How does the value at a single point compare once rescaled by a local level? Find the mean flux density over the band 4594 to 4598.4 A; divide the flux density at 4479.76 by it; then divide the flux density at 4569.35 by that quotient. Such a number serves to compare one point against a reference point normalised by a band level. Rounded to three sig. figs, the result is 11.2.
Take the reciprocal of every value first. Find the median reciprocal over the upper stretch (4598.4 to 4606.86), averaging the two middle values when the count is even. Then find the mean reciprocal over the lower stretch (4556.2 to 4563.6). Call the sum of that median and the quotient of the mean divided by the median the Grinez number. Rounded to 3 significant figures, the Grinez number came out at 1.19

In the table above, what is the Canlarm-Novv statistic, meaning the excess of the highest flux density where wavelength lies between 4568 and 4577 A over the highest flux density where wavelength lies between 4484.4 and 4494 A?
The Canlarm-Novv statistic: 0.00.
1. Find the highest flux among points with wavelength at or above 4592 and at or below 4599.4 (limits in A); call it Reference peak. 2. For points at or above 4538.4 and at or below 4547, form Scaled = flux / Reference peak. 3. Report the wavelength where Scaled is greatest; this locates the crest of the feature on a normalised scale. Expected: 4546.26 A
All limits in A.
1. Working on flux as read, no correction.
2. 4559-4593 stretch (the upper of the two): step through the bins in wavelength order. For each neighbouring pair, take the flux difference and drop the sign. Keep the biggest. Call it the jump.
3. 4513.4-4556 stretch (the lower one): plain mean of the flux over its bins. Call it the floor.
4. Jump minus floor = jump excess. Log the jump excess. -10.9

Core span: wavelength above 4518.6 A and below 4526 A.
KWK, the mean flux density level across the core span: 11.5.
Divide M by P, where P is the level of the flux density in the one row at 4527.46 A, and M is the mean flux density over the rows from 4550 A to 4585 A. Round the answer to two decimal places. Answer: 1.06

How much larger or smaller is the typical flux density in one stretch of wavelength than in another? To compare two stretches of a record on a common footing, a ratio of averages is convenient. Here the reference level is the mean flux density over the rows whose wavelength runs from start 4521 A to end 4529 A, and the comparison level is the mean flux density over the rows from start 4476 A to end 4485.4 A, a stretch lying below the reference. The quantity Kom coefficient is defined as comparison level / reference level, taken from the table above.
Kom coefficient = 1.00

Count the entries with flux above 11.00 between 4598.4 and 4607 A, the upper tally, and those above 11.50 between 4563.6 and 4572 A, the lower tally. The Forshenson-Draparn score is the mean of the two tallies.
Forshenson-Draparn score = 4.0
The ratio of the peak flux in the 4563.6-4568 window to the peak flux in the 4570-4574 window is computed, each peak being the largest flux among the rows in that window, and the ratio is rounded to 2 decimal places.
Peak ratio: 0.96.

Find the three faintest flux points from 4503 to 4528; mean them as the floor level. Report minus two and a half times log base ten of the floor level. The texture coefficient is -2.570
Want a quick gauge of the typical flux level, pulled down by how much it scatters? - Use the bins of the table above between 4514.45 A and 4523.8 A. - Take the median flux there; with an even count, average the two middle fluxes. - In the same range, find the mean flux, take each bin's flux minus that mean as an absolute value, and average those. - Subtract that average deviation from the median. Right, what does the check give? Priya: 11.6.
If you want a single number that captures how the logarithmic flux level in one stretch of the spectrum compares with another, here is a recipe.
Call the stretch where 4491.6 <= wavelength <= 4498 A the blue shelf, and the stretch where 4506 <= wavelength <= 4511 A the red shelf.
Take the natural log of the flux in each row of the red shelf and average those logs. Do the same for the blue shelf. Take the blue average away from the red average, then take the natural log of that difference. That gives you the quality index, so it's -2.4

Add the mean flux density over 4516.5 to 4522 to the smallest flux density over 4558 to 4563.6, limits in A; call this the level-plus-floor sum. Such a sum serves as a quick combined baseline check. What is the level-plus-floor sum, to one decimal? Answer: 22.9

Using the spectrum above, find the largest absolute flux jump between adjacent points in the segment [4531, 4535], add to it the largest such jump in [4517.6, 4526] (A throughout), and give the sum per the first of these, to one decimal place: 2.0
